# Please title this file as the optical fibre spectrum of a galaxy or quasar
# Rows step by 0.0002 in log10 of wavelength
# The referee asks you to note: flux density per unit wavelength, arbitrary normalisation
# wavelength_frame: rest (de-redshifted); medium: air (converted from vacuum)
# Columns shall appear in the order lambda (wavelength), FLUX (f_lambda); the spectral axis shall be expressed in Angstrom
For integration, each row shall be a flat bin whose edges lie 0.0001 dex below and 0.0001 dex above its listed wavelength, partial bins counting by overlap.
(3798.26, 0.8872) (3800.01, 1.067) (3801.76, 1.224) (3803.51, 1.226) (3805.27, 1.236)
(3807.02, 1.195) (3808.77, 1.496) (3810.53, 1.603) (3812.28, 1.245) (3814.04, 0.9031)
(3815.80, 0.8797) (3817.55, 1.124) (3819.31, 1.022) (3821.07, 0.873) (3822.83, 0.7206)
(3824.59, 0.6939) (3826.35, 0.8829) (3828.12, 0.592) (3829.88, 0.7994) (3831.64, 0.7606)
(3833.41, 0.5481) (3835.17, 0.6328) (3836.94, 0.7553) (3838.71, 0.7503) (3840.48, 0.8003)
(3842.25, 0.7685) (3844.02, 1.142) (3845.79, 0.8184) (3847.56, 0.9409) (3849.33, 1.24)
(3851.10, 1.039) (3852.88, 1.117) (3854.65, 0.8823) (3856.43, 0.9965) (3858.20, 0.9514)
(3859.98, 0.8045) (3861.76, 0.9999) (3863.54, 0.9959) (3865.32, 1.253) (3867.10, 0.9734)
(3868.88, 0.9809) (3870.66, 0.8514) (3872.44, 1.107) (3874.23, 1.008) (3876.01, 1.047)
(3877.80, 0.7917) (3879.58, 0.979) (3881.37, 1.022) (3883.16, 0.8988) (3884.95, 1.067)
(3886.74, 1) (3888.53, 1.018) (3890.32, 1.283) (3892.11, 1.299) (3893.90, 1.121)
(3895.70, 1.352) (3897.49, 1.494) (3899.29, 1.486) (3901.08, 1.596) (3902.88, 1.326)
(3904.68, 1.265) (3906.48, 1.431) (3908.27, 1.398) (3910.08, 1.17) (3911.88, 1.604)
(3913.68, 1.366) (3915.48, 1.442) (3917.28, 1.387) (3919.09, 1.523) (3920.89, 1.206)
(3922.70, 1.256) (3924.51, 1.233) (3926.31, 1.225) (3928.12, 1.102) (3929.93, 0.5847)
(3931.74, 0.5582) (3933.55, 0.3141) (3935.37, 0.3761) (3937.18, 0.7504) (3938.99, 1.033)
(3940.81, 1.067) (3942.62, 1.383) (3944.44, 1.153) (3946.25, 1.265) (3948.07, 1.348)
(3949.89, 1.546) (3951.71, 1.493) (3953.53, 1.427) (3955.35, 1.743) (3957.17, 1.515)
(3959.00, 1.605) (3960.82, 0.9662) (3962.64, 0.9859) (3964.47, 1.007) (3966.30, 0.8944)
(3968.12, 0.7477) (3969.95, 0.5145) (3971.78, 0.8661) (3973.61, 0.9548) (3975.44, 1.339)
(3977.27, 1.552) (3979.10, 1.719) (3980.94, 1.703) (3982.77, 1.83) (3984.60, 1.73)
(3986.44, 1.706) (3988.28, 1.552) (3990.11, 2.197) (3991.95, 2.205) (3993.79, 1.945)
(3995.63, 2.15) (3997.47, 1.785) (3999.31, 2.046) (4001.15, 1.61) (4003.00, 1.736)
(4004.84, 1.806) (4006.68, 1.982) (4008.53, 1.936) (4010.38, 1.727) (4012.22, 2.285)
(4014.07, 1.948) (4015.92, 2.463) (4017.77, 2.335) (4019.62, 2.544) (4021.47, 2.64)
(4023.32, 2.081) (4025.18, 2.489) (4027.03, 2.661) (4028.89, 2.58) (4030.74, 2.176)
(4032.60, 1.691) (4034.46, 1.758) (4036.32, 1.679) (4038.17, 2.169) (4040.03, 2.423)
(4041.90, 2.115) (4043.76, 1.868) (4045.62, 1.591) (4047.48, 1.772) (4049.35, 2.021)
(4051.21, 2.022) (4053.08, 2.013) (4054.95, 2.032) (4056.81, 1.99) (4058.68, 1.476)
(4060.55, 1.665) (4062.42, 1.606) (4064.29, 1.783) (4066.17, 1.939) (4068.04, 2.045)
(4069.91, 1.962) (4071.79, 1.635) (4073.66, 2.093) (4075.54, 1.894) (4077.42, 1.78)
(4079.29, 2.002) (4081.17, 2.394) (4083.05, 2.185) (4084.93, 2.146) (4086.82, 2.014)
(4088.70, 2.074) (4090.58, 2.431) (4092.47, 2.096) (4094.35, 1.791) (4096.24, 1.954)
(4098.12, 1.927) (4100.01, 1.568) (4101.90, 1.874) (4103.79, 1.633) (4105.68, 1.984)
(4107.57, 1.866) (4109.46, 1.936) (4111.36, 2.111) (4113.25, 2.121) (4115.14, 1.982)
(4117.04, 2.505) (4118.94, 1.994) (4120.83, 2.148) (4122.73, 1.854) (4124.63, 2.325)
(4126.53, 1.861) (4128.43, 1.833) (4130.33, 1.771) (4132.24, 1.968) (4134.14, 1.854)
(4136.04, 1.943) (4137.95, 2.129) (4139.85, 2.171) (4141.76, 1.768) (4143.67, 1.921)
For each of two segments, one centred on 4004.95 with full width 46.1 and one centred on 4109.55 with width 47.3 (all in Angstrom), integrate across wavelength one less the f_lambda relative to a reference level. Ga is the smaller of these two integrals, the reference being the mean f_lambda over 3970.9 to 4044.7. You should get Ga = -2.5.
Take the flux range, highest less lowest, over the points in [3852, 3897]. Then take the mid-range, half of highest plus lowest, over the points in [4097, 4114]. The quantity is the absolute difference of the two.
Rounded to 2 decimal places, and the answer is 1.28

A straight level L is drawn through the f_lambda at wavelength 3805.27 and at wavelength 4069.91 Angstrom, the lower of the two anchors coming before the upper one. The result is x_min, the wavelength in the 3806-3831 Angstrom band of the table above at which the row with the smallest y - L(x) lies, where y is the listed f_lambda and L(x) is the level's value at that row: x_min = 3828.12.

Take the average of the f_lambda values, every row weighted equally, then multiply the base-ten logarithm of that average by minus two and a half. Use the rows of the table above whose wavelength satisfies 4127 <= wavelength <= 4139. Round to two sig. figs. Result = -0.71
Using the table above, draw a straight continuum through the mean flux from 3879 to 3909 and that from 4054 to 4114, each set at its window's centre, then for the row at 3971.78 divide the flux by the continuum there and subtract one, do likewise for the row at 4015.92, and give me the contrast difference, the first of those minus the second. -0.9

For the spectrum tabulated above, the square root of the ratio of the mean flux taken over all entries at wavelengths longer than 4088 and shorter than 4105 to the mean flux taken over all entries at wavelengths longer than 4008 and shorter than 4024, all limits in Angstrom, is 0.93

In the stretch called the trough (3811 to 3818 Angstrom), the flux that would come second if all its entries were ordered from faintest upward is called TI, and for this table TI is 0.9031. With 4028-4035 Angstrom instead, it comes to 1.758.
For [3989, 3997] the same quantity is 2.15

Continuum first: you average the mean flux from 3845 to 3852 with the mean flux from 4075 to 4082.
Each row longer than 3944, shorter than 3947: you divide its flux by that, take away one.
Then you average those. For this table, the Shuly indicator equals -0.20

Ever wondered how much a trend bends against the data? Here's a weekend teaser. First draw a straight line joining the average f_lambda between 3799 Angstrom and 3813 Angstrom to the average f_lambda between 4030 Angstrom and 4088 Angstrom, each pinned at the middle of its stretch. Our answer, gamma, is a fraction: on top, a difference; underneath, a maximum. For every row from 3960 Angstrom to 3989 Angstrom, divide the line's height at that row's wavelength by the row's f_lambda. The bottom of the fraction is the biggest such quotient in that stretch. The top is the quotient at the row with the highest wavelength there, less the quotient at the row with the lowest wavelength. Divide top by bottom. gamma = -0.18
